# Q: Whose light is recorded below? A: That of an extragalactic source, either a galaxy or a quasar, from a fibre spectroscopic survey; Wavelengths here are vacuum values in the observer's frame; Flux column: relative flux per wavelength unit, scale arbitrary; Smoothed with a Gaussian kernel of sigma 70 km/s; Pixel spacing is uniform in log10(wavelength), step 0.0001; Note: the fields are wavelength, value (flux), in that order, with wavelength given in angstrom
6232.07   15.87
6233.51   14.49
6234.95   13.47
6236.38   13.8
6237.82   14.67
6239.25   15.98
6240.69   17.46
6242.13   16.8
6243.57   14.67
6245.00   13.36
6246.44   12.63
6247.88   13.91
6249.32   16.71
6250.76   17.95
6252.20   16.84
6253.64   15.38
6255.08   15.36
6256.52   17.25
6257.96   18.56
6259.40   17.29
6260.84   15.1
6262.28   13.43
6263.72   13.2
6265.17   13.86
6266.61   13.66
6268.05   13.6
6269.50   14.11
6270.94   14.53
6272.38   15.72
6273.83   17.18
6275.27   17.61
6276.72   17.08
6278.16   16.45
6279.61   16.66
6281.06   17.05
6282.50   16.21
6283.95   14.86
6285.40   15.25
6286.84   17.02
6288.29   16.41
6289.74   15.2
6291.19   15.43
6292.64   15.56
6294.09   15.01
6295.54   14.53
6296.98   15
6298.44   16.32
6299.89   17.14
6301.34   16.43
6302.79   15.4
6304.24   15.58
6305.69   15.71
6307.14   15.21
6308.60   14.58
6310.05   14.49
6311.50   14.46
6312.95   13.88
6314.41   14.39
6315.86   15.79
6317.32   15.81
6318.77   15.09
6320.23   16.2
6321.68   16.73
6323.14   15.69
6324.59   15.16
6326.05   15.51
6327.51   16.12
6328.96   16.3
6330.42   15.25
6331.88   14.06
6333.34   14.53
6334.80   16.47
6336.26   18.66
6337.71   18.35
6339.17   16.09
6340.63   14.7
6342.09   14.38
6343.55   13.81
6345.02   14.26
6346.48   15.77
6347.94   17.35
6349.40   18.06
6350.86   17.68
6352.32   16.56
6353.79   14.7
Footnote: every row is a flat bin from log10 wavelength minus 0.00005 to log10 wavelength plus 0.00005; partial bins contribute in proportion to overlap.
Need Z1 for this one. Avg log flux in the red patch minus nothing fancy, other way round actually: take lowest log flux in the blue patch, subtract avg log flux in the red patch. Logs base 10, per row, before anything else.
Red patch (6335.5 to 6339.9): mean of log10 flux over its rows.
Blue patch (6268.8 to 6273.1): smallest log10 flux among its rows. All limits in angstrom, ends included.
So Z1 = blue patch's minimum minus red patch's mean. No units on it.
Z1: -0.10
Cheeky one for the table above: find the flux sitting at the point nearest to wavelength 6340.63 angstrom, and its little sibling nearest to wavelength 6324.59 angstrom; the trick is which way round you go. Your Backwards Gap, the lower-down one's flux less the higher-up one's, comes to 0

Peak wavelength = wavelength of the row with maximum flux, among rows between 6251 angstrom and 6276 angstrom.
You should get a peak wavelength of 6257.96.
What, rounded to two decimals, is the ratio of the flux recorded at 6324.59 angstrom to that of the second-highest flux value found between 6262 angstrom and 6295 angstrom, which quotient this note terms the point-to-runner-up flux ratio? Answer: 0.88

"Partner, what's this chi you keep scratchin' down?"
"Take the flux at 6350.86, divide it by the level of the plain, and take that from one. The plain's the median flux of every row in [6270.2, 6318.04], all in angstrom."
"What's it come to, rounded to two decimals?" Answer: -0.13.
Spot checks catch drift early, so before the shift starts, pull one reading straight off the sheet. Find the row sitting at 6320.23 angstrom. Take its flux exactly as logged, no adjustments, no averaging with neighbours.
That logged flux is 16.2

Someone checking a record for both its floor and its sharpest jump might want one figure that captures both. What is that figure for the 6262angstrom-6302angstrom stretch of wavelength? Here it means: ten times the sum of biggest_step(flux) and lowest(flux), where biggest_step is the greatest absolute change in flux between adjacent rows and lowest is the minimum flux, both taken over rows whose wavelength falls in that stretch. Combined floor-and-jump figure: 149.7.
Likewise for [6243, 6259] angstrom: 154.3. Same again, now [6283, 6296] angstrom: 163.0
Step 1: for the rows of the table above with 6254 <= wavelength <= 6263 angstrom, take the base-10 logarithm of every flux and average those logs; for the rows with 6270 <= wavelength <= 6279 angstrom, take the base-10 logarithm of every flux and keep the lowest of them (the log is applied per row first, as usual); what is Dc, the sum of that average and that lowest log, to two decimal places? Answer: 2.37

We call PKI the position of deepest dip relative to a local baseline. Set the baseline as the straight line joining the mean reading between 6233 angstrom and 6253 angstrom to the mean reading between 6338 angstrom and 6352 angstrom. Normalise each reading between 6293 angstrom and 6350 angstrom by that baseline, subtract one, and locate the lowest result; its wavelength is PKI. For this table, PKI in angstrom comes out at 6343.55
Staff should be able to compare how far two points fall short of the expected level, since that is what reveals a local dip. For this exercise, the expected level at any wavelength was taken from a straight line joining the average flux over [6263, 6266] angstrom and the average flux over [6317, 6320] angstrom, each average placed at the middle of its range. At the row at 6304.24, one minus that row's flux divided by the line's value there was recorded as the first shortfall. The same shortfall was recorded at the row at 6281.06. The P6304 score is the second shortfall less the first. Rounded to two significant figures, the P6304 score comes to -0.17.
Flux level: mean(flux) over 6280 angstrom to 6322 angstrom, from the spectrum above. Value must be 15.5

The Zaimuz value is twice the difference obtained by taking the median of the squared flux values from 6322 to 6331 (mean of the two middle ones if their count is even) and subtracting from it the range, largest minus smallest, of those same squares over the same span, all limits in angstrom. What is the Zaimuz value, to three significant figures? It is 415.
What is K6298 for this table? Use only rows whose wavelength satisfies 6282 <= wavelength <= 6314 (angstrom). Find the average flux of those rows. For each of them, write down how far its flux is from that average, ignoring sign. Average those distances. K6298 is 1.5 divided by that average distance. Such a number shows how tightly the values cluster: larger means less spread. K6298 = 2.2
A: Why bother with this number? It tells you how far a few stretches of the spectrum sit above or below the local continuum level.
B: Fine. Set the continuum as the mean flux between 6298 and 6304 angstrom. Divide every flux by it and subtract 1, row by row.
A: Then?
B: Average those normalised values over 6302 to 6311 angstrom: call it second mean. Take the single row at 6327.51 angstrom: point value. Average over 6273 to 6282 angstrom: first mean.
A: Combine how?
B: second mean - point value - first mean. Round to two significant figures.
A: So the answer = -0.10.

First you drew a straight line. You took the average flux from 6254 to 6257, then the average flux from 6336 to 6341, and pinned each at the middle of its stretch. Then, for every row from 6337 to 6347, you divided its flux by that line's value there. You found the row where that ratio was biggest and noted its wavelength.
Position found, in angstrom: 6337.71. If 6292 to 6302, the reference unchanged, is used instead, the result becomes 6299.89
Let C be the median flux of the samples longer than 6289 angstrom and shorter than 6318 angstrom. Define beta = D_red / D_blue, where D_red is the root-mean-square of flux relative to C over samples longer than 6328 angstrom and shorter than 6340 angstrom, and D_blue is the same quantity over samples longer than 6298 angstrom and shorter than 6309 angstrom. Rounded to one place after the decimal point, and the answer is 2.0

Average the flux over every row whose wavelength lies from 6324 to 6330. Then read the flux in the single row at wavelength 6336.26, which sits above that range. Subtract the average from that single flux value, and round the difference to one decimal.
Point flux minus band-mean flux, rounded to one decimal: 2.9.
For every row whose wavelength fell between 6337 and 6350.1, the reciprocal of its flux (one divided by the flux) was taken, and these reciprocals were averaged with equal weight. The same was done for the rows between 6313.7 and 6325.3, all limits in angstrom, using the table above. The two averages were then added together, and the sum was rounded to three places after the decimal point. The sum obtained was 0.128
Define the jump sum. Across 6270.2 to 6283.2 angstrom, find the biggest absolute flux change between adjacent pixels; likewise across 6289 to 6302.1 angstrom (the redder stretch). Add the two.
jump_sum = 2.78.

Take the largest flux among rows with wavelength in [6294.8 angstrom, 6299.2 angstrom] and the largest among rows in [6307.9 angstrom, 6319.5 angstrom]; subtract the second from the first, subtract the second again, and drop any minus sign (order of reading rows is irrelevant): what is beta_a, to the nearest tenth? 15.3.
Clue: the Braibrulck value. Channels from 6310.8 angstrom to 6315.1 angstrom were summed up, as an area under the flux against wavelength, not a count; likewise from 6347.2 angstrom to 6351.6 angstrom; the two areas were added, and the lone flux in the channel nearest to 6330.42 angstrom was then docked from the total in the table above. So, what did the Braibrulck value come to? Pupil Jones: 124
